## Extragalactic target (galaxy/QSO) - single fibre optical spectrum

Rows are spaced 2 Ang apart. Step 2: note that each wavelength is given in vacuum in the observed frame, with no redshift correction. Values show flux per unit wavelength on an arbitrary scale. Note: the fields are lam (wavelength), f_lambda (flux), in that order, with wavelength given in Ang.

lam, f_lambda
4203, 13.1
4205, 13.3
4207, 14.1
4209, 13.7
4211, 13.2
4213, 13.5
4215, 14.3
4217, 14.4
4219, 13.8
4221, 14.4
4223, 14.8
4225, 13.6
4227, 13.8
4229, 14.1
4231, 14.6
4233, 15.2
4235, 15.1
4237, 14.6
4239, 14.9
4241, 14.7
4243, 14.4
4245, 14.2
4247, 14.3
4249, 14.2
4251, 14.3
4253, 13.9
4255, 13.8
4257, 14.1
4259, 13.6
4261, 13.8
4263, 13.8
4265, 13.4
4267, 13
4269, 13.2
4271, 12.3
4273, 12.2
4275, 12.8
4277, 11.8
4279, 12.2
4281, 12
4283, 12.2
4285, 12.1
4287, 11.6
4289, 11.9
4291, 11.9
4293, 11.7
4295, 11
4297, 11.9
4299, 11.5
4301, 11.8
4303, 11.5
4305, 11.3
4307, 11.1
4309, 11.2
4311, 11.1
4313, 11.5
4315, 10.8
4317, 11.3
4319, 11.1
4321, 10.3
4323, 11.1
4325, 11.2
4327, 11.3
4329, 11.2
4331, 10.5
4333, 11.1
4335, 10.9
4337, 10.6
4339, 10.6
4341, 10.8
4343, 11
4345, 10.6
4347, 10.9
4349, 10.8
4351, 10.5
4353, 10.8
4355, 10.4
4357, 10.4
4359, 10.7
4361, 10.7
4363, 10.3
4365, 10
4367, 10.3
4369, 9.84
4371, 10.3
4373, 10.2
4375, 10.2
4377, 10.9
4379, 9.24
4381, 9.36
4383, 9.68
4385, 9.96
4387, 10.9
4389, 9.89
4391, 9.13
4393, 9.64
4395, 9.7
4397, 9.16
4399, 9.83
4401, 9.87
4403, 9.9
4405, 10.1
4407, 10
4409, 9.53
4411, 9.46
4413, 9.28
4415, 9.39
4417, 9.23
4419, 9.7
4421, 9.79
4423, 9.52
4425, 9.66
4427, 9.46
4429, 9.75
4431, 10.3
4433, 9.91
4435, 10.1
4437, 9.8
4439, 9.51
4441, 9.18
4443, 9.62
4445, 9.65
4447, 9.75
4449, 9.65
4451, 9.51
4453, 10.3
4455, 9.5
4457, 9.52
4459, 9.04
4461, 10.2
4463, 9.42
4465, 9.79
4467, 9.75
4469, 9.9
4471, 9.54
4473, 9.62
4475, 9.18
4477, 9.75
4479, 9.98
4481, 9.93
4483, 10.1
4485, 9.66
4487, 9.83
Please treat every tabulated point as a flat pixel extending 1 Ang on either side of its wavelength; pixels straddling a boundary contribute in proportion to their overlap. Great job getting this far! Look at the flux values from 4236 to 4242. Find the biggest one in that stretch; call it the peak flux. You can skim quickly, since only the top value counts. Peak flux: 14.9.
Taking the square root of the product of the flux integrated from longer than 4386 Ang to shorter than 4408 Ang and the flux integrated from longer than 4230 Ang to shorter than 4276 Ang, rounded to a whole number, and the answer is 372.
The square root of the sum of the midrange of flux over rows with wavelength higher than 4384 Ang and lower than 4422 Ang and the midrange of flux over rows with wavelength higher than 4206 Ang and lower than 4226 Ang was 4.90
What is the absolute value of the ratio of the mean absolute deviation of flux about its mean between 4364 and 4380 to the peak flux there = 0.030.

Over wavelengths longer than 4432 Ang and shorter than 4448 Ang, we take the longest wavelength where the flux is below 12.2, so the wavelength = 4447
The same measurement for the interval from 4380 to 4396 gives 4395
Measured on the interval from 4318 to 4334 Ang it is 4333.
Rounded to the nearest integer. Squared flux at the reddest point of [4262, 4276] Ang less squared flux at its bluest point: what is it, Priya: -27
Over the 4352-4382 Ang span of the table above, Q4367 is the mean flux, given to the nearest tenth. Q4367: 10.2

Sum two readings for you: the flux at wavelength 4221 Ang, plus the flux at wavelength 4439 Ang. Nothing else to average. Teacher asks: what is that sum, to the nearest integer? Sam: 24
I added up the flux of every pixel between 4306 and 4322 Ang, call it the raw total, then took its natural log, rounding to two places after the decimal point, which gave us 4.48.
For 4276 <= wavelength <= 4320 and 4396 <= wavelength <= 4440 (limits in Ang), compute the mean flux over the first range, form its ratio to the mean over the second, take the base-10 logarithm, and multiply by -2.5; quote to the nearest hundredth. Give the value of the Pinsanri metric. -0.19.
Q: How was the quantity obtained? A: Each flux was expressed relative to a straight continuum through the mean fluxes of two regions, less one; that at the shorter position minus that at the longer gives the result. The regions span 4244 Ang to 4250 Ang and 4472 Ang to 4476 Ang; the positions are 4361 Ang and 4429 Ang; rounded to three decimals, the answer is -0.035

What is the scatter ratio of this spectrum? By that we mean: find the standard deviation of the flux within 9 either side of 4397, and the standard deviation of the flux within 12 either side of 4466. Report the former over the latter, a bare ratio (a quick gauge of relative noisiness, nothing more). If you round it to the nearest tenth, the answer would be 1.1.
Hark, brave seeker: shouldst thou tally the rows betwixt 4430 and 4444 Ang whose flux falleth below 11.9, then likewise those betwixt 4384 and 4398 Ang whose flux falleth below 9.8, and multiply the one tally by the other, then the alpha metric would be 28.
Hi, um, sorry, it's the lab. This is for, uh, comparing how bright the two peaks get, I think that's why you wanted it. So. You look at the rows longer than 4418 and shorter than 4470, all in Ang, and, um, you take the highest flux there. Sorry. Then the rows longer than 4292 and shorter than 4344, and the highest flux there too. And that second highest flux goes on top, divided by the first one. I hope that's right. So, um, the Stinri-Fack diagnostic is 1.16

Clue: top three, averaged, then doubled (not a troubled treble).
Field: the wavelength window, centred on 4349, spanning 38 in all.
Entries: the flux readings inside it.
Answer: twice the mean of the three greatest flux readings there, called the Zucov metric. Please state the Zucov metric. 22.0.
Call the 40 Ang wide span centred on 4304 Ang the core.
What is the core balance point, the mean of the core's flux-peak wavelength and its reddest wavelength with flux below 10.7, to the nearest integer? 4303 Ang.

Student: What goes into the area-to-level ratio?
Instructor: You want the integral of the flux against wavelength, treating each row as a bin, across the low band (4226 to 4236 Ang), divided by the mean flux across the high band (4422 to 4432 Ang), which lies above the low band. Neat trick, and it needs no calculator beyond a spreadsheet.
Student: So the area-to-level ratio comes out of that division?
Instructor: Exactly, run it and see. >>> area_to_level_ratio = 15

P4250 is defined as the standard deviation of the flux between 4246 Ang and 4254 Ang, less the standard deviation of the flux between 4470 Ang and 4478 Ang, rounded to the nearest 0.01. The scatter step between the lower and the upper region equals -0.05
